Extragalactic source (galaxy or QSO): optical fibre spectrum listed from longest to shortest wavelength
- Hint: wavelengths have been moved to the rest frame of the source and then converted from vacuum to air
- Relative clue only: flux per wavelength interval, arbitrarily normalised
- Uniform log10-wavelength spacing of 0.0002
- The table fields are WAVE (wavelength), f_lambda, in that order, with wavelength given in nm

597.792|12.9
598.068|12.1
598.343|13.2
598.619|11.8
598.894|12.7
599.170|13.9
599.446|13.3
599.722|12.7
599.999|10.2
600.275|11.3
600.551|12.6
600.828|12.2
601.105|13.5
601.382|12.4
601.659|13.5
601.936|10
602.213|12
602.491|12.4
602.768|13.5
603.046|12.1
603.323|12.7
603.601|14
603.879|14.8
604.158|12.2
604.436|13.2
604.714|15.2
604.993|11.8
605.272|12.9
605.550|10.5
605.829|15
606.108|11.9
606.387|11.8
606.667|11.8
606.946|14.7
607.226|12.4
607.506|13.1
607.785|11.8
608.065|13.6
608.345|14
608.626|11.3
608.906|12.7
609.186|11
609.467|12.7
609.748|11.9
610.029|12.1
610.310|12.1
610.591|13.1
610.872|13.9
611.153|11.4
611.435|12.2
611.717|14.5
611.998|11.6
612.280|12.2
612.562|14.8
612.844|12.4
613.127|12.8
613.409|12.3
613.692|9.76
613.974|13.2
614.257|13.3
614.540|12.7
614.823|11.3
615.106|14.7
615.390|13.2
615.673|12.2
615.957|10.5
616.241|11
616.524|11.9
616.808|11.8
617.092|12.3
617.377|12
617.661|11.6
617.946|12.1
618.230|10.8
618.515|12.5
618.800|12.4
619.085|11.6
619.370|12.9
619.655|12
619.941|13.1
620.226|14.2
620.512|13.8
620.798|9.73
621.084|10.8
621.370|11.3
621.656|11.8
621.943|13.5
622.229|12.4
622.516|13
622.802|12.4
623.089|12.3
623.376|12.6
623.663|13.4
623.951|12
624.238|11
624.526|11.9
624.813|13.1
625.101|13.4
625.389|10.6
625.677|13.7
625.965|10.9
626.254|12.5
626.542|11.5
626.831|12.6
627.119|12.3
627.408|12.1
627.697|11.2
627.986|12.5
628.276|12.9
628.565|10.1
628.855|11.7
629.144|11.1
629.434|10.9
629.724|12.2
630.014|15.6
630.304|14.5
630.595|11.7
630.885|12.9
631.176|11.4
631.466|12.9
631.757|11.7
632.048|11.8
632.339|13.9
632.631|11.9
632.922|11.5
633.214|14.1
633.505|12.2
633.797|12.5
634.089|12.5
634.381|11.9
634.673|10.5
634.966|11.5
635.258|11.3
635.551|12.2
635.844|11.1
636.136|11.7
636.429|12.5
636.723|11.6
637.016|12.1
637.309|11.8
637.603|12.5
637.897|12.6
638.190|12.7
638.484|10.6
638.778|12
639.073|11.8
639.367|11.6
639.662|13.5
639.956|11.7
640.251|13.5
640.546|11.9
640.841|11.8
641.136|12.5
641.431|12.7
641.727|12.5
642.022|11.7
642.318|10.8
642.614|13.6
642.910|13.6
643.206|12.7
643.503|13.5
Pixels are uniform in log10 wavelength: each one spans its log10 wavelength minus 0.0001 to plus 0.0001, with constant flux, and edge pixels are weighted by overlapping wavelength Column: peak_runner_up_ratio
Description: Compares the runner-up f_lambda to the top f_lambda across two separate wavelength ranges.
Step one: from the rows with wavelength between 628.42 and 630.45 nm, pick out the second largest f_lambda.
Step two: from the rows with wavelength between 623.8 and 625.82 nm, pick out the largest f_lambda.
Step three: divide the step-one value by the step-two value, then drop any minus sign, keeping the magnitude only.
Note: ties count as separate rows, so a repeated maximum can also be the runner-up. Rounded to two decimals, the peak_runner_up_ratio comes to 1.06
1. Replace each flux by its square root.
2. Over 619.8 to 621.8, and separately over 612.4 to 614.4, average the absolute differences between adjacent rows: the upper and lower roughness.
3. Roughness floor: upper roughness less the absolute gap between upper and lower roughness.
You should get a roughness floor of 0.145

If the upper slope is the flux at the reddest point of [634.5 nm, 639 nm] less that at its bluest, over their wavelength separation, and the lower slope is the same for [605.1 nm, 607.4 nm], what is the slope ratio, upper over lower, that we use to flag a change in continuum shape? -1.4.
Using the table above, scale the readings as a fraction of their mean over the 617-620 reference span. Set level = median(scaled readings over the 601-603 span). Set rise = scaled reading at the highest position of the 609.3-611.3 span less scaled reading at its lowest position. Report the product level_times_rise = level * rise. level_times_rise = -0.11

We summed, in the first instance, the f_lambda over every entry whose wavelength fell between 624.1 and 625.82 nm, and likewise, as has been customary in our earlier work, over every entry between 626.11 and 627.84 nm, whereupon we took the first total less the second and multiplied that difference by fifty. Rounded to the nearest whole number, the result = 75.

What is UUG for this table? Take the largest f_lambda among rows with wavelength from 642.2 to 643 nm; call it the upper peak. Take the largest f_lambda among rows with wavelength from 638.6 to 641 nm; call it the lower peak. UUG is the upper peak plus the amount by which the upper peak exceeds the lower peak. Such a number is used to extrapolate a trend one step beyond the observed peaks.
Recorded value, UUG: 13.7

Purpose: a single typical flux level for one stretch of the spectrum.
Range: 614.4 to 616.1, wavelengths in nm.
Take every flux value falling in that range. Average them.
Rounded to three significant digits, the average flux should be 12.4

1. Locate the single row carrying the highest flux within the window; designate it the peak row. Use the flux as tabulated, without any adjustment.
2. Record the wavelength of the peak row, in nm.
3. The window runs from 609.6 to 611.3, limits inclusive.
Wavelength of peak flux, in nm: 610.872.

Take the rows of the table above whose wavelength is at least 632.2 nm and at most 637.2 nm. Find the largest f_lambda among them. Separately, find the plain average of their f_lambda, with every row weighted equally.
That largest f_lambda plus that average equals 26.2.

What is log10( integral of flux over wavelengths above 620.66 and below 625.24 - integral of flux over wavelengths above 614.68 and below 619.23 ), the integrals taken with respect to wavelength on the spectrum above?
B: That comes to 0.1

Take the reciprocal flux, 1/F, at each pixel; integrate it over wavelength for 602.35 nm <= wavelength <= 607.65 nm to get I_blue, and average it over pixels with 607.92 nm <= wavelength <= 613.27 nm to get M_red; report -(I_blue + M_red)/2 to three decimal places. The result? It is -0.246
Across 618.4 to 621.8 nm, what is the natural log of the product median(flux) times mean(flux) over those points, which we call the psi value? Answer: 5.00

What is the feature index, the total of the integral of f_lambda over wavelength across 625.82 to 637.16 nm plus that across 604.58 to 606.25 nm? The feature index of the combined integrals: 159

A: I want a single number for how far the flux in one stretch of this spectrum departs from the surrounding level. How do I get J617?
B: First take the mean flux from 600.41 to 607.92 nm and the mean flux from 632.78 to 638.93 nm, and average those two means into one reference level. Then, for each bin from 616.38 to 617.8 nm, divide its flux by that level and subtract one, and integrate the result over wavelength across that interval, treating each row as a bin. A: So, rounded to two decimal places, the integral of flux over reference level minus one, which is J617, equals -0.05 nm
